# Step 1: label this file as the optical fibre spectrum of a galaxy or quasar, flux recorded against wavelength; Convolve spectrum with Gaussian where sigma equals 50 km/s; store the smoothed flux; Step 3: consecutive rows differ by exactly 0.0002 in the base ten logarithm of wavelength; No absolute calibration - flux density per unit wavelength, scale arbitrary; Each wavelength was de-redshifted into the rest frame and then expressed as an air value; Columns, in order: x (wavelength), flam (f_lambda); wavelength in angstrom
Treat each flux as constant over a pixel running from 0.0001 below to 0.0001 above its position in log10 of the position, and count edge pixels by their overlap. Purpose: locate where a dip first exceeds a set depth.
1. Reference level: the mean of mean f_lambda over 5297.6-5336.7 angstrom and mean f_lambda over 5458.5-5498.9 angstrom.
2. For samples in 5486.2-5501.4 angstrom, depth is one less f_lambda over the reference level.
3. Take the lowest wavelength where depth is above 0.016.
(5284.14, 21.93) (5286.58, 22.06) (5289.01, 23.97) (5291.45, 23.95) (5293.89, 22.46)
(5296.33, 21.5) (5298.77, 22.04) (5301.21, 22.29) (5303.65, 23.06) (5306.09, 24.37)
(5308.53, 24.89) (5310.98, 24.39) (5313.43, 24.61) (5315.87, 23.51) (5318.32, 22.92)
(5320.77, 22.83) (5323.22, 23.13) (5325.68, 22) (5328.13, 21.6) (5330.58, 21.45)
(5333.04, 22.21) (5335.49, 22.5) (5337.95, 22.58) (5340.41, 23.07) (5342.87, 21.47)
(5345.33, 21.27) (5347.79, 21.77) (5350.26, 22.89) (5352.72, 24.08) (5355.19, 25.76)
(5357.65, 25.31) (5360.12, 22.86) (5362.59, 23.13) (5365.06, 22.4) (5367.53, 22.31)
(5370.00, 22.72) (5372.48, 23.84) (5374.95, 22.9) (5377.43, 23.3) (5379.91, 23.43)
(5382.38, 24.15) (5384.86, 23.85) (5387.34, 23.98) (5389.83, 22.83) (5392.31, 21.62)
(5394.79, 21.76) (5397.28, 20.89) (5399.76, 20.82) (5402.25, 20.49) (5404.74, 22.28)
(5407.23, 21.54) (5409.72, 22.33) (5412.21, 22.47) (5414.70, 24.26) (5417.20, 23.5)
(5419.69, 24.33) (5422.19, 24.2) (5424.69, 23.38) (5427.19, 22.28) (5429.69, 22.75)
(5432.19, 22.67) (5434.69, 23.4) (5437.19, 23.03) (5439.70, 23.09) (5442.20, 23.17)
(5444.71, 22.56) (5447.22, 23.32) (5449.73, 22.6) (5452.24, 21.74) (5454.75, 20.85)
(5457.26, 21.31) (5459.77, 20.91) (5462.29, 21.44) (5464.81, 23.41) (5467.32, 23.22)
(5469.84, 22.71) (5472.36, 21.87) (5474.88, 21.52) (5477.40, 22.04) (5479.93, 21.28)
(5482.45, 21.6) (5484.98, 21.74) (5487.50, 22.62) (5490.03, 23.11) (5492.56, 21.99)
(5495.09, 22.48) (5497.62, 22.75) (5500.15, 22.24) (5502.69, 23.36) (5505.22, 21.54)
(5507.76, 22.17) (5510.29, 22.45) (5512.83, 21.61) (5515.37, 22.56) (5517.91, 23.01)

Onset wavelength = 5492.56 angstrom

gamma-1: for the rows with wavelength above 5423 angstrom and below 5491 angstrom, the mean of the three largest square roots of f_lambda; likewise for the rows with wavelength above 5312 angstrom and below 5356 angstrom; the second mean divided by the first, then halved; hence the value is 0.515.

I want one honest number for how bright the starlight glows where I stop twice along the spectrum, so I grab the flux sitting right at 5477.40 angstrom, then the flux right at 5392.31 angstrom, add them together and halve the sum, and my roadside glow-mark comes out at 21.8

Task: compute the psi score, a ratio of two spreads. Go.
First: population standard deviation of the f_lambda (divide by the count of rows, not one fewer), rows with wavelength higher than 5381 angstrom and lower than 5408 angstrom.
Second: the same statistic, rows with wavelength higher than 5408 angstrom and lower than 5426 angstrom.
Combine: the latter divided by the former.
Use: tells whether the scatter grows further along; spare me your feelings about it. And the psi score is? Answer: 0.61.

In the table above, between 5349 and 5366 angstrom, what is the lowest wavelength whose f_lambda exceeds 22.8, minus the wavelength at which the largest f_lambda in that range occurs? -4.9 angstrom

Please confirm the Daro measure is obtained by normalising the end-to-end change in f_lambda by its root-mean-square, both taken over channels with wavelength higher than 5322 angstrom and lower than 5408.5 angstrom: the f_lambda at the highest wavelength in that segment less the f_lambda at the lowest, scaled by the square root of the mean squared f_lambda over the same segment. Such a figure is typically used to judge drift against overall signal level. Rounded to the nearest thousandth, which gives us -0.070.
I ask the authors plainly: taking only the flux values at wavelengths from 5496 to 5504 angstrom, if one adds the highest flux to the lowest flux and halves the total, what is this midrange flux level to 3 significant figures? 22.8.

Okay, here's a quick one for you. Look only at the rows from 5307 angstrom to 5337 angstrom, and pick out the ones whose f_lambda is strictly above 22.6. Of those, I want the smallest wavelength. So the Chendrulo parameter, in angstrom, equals 5308.53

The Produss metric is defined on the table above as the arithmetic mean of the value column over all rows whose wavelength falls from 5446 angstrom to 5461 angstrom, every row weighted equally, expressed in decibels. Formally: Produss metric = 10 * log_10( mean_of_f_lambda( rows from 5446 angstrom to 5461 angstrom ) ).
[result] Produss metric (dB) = 13.4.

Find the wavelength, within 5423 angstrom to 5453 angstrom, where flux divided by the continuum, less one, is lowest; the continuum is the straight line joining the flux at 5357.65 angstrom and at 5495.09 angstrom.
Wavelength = 5452.24 angstrom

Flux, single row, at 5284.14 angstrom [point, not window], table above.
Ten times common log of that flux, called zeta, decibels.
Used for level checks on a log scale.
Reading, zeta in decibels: 13.4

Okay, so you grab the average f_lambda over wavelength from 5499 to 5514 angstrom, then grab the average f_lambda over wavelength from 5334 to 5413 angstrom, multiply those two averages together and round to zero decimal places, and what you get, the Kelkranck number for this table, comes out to 505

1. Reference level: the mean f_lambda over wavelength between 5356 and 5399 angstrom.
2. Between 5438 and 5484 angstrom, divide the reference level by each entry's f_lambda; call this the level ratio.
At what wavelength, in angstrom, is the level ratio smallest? 5464.81 angstrom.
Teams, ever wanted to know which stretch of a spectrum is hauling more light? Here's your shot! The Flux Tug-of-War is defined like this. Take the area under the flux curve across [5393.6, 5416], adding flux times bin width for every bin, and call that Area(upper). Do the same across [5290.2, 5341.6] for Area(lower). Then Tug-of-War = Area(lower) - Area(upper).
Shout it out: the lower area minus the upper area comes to 688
